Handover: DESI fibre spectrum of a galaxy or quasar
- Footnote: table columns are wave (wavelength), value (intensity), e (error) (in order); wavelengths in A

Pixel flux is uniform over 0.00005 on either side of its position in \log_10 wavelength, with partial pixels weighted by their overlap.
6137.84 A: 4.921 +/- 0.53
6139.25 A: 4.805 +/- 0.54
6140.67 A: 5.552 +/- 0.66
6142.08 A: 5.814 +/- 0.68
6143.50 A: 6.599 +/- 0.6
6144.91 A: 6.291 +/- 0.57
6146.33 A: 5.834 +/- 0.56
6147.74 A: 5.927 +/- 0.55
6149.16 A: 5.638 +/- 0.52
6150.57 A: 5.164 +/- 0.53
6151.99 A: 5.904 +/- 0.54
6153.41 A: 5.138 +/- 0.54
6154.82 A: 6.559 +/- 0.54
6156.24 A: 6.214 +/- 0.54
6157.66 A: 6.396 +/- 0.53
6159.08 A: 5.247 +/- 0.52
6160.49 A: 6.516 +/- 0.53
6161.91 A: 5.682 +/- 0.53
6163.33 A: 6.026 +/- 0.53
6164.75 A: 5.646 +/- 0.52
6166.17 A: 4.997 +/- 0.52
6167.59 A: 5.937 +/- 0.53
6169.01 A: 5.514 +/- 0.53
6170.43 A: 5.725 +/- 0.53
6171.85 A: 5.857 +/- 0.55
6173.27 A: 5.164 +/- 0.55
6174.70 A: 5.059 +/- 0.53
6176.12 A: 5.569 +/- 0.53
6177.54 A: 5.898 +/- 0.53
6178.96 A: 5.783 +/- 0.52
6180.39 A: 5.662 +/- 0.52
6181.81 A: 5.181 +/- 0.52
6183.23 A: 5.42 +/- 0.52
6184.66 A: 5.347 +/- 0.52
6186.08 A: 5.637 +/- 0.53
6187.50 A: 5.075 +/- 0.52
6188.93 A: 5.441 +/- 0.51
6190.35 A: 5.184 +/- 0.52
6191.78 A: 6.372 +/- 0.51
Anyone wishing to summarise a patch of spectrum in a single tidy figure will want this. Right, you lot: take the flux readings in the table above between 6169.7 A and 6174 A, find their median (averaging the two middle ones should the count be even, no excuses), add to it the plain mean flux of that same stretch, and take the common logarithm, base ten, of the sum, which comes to 1.05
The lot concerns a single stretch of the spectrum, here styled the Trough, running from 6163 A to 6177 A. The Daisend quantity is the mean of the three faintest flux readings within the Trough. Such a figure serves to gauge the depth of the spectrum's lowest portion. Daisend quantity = 5.1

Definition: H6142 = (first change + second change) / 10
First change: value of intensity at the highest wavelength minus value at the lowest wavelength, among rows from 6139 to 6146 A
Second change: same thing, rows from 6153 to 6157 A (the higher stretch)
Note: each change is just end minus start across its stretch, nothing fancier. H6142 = 0.26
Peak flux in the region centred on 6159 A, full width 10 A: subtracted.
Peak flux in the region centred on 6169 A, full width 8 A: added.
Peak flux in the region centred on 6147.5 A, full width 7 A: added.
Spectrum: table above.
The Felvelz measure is 5.7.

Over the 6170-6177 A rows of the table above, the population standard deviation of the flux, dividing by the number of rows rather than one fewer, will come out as 0.31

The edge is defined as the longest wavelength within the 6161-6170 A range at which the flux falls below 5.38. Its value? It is 6166.17 A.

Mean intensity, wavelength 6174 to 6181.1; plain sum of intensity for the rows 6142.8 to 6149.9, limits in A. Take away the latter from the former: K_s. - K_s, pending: -24.7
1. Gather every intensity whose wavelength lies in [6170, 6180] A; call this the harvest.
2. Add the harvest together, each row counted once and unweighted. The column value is 39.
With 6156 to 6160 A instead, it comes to 18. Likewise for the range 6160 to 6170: 40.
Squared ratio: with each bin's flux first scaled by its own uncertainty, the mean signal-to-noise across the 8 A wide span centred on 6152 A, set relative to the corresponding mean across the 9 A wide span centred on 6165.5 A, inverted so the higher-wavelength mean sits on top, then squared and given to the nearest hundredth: 1.01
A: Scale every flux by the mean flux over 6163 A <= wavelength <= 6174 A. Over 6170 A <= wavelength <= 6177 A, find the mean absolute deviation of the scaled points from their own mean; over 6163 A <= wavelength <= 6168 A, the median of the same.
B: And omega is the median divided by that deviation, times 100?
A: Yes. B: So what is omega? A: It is 1993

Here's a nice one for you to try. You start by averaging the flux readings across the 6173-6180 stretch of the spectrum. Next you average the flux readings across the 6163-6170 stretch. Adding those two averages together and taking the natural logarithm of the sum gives 2.409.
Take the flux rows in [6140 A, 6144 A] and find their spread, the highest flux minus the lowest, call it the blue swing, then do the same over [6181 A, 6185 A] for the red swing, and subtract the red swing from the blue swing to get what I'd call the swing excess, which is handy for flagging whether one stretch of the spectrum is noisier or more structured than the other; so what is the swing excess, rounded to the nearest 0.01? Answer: 0.81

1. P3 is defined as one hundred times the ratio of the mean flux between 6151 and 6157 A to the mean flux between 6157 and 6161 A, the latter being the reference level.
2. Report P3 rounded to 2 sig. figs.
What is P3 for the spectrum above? 98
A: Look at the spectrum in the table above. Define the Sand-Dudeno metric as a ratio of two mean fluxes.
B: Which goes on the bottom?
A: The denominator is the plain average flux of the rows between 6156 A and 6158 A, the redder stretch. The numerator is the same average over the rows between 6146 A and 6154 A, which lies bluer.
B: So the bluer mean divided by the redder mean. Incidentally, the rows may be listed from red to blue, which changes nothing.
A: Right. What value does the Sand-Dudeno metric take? 0.89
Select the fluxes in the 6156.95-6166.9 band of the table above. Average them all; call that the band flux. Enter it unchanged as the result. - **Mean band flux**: 5.79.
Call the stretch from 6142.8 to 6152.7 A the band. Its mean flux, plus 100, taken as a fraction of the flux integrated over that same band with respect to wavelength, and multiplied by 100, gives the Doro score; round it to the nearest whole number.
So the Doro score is 181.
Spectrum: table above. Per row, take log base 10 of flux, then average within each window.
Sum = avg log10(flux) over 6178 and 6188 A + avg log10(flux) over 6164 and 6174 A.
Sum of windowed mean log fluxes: 1.48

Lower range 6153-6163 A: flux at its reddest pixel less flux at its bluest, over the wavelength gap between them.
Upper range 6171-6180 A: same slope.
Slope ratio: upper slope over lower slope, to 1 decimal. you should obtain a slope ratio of -0.2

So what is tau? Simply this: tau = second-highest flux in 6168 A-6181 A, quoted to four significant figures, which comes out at 5.857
